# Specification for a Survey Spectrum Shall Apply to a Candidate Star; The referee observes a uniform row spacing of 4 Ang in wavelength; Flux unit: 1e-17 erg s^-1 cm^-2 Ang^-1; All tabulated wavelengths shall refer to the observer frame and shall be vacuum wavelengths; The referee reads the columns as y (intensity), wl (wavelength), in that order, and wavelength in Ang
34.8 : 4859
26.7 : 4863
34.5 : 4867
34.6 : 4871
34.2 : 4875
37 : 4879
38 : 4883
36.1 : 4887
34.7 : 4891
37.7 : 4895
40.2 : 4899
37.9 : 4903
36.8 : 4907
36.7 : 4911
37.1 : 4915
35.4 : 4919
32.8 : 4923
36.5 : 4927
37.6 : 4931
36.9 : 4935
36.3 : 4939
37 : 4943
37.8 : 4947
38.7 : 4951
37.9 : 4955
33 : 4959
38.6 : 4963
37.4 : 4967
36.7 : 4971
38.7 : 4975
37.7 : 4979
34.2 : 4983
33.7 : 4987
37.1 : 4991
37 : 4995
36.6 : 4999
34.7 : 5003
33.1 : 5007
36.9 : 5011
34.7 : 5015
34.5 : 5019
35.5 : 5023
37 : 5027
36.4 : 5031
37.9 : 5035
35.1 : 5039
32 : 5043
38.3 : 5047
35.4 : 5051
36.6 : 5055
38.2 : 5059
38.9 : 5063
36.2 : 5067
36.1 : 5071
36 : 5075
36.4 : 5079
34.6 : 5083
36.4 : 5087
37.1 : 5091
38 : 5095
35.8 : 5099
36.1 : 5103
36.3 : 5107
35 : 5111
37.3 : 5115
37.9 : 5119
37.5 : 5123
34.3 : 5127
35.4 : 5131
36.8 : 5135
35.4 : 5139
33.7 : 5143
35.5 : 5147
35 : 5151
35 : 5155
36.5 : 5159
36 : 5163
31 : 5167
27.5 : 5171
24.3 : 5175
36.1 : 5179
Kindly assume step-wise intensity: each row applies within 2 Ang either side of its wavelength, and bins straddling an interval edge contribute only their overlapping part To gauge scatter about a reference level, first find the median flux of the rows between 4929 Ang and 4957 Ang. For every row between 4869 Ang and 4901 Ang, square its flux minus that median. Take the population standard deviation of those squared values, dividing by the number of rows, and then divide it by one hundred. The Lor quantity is 0.043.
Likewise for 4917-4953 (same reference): 0.070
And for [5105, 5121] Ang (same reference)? 0.027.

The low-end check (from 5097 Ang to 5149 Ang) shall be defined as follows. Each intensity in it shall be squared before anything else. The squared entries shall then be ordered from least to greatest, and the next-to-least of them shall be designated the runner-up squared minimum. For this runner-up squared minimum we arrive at 1176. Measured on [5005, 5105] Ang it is 1096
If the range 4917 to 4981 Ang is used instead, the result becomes 1089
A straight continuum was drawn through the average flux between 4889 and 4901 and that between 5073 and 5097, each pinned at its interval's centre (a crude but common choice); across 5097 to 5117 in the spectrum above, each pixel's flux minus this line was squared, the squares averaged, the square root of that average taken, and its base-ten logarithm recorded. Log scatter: -0.11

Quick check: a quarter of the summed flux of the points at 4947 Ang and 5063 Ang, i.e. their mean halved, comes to 19.2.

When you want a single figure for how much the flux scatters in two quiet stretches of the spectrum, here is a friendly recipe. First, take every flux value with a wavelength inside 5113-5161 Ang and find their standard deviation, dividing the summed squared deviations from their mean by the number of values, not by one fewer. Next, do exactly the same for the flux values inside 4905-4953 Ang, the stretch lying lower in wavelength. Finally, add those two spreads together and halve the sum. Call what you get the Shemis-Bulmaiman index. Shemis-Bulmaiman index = 1.33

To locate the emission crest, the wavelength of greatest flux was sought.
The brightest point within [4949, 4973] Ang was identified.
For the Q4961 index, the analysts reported 4951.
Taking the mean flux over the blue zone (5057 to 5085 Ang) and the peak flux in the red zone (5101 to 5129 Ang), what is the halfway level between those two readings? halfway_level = 37.3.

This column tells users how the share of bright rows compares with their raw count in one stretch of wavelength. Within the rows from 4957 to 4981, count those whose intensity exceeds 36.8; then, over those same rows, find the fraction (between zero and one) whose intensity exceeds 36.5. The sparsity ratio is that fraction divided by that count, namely 0.21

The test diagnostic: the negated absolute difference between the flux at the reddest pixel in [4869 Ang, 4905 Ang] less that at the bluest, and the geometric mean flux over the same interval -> -33.4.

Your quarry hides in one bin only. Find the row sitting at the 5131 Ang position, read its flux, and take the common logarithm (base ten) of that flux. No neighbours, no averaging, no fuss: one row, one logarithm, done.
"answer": 1.55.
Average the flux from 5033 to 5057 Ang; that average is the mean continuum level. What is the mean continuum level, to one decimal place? 35.9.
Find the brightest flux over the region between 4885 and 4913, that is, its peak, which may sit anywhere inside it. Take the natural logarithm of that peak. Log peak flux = 3.69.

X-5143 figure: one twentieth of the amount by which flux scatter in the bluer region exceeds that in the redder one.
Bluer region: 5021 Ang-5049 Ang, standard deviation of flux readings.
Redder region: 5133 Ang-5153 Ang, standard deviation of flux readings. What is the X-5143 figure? 0.05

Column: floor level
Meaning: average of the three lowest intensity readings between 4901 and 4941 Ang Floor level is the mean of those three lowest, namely 34.8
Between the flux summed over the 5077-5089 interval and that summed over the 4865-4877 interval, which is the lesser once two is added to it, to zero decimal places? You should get 105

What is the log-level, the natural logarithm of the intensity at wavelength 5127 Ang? 3.54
